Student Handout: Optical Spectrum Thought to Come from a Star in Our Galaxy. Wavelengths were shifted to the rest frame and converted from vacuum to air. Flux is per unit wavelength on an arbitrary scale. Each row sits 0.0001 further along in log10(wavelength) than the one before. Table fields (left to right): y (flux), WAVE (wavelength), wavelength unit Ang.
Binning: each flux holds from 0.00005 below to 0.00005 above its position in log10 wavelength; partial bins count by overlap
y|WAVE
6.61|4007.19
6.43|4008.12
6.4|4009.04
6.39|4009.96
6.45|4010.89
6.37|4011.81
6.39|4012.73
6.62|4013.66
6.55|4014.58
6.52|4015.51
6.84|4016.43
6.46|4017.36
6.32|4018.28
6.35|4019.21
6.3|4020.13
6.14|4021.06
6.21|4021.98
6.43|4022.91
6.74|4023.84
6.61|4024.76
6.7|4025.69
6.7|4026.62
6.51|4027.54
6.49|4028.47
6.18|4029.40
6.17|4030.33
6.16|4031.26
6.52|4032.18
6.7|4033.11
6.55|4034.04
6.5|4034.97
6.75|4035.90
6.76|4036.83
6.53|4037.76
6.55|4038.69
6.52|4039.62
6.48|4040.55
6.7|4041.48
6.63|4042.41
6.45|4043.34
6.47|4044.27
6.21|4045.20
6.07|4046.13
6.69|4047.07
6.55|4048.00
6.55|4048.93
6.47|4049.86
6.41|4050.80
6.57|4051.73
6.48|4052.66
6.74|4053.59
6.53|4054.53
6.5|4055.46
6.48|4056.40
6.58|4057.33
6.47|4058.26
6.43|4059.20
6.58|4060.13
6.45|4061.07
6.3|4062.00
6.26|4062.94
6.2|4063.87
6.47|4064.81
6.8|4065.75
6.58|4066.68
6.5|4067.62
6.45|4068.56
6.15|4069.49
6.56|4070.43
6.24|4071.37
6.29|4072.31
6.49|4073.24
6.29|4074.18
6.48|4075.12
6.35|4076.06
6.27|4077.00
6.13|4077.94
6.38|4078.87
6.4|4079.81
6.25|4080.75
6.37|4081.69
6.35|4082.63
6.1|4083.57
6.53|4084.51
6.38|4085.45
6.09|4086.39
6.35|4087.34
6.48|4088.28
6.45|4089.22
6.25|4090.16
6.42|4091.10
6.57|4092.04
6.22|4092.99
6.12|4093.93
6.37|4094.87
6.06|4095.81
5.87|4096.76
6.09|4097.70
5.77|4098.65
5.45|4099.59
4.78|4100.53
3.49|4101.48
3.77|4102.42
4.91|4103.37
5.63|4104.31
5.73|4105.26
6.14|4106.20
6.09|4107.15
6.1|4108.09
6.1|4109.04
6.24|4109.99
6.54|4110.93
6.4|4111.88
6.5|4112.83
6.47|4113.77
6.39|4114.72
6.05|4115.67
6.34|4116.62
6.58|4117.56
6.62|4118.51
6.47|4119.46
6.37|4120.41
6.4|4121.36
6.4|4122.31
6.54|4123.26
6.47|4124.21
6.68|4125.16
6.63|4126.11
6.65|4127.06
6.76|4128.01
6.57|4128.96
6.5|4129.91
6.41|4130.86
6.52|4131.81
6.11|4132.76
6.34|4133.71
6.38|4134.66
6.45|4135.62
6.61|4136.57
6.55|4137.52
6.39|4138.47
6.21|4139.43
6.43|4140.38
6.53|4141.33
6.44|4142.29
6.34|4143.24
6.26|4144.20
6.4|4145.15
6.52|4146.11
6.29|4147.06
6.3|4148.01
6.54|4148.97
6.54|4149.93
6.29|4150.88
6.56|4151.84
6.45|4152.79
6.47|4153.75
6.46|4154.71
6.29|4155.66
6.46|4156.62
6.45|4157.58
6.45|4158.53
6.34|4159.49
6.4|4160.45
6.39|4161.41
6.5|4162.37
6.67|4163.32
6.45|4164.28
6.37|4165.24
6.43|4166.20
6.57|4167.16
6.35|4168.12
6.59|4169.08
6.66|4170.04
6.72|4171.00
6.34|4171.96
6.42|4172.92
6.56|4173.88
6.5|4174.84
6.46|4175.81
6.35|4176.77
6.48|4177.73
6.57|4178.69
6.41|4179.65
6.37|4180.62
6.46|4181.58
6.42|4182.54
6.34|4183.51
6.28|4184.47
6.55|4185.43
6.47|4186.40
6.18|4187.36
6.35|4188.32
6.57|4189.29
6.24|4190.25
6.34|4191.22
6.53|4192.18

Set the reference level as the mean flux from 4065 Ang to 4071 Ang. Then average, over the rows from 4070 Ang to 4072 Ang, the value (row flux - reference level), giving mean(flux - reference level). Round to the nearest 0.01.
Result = -0.11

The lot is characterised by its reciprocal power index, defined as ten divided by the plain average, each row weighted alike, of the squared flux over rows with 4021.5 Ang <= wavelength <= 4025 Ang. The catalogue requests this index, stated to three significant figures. 0.237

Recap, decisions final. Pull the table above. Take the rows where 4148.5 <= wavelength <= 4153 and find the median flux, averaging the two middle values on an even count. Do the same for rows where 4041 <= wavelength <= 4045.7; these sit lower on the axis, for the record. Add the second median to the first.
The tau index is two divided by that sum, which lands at 0.154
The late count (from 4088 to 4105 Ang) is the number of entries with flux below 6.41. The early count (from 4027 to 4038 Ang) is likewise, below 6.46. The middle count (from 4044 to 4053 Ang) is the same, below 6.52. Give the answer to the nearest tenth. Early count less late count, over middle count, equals -1.8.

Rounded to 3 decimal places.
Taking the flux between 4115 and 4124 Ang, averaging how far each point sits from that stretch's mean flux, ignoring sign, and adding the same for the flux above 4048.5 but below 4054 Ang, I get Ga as 0.202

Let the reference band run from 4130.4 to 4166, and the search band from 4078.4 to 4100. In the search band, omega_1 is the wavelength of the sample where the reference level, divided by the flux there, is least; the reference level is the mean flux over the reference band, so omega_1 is 4092.04 Ang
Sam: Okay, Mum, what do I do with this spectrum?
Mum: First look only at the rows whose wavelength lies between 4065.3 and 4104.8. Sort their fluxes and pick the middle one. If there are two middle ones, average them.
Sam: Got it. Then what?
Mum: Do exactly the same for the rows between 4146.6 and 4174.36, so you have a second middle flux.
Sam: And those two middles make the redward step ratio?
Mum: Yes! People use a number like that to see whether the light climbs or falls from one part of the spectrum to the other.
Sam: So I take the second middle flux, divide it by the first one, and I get 1.03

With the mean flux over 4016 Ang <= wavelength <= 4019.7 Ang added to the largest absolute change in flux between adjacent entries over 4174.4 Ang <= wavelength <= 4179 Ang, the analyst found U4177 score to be 6.62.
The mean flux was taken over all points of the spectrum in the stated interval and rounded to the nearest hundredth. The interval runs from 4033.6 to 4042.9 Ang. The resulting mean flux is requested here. 6.60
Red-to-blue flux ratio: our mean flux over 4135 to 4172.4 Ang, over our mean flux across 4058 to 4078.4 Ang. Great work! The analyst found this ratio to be 1.01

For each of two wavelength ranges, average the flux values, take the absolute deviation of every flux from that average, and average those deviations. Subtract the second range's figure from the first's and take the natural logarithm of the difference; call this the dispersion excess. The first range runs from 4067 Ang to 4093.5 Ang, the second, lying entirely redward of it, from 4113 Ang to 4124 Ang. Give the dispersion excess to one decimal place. -4.9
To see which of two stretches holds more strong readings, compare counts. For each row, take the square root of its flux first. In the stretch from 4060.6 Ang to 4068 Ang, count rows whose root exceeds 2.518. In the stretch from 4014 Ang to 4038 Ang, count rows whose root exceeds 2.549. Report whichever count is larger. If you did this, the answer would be 15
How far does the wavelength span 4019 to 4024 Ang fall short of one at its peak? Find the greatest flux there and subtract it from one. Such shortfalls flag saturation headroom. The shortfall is -5.74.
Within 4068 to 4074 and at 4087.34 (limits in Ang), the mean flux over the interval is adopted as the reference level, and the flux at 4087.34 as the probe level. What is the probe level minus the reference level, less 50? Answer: -50.0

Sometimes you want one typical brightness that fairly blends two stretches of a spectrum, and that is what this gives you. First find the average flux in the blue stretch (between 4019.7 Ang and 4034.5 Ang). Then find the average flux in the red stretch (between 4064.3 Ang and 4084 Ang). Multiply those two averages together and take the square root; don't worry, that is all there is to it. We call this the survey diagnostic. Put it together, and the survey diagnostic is 6.41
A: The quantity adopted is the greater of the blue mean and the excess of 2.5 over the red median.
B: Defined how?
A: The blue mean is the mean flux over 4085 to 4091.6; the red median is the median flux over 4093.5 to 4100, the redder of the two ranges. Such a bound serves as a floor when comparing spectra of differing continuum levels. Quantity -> 6.35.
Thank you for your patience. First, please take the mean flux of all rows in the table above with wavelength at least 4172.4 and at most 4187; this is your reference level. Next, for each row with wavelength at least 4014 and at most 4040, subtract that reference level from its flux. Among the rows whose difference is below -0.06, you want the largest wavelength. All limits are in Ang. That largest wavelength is 4031.26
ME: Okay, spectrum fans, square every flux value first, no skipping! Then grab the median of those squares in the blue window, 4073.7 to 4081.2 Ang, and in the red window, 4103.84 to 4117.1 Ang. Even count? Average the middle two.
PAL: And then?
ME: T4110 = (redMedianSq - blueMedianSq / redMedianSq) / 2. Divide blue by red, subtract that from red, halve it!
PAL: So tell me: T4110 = 18.6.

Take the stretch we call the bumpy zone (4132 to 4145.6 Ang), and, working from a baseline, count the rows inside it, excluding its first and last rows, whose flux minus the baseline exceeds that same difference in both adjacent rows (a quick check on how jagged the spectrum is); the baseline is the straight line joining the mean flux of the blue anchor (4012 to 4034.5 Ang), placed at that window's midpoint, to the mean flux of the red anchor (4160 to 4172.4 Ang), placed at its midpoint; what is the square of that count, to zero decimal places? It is 4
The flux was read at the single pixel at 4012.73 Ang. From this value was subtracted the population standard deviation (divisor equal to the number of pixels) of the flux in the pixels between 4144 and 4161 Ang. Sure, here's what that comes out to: 6.29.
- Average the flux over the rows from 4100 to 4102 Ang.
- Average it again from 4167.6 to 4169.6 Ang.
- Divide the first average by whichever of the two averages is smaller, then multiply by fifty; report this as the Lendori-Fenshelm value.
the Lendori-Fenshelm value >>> 50.0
